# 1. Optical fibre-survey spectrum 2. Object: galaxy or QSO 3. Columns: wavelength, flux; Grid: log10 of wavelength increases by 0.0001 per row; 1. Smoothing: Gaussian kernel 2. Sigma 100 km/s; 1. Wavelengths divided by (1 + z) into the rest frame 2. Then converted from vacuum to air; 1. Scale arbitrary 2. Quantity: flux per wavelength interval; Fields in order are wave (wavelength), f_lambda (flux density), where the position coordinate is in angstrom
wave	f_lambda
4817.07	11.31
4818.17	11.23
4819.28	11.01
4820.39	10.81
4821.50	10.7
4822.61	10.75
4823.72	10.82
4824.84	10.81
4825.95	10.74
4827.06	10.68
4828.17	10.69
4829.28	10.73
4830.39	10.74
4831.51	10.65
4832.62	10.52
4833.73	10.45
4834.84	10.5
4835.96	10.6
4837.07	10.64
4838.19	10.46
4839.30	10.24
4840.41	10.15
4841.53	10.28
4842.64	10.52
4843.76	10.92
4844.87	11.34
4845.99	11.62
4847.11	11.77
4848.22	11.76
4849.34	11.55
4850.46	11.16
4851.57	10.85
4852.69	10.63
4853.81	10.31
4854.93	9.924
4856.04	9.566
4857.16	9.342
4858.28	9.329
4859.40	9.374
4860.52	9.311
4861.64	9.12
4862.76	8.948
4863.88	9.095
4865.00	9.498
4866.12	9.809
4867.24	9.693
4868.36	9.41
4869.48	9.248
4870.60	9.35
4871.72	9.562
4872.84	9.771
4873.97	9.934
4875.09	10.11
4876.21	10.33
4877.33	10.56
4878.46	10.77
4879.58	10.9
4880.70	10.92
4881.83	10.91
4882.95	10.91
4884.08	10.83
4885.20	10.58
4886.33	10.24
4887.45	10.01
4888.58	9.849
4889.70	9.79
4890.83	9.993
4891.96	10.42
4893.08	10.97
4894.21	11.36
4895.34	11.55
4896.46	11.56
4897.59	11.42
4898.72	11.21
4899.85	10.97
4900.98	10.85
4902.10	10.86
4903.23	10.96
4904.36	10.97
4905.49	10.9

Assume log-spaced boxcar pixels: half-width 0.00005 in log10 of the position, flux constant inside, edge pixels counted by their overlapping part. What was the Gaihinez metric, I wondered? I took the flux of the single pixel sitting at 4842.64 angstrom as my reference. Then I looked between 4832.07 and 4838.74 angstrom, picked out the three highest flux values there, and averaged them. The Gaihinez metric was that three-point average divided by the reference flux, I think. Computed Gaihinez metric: 1.01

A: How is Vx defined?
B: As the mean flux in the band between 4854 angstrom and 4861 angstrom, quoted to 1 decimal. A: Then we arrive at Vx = 9.5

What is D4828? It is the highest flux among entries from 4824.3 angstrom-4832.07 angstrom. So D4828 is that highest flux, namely 10.81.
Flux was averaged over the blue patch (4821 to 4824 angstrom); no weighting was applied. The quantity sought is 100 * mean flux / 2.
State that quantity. 538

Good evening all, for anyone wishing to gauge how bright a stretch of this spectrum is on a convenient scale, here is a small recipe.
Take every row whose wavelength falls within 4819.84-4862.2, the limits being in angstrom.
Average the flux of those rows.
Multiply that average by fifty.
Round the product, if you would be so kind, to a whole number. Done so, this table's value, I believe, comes 527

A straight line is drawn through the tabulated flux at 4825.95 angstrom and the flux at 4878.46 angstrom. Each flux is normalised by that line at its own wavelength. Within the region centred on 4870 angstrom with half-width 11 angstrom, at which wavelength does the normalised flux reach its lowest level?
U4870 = 4862.76 angstrom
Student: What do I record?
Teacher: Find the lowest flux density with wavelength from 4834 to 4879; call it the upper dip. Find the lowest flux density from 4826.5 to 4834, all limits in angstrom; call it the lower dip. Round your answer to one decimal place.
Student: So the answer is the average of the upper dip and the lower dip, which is 9.7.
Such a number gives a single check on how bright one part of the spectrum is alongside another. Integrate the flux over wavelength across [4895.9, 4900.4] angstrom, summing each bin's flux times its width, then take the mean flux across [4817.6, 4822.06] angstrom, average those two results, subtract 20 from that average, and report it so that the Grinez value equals 10.9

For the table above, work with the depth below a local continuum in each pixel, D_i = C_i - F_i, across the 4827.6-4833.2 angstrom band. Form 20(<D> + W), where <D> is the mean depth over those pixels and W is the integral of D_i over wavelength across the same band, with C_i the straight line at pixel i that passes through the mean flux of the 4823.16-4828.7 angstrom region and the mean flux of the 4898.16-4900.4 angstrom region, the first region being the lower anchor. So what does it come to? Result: 13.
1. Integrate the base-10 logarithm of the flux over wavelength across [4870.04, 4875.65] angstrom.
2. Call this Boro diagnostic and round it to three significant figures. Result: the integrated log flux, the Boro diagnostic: 5.55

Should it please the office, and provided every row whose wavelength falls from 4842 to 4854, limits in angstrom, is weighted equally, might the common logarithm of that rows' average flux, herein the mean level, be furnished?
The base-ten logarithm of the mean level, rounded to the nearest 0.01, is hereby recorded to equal 1.05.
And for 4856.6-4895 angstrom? 1.00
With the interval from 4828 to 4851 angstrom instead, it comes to 1.03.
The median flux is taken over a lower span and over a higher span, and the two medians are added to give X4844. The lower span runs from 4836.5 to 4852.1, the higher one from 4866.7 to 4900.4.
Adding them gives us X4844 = 21.4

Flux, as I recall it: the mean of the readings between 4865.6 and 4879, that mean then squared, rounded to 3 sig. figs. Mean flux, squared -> 97.6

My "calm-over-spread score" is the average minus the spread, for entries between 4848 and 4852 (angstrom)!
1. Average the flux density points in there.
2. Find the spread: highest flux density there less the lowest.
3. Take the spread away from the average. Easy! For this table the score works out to 10.4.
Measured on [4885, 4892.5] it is 9.3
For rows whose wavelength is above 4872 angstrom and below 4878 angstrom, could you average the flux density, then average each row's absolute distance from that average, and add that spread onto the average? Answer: 10.4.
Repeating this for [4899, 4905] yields 11.0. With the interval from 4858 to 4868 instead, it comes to 9.6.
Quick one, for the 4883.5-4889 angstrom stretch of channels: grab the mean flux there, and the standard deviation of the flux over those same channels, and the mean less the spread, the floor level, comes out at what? 9.9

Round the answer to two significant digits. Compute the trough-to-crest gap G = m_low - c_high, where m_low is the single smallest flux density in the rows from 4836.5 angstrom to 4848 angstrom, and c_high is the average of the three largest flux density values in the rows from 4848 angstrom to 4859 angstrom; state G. -1.3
